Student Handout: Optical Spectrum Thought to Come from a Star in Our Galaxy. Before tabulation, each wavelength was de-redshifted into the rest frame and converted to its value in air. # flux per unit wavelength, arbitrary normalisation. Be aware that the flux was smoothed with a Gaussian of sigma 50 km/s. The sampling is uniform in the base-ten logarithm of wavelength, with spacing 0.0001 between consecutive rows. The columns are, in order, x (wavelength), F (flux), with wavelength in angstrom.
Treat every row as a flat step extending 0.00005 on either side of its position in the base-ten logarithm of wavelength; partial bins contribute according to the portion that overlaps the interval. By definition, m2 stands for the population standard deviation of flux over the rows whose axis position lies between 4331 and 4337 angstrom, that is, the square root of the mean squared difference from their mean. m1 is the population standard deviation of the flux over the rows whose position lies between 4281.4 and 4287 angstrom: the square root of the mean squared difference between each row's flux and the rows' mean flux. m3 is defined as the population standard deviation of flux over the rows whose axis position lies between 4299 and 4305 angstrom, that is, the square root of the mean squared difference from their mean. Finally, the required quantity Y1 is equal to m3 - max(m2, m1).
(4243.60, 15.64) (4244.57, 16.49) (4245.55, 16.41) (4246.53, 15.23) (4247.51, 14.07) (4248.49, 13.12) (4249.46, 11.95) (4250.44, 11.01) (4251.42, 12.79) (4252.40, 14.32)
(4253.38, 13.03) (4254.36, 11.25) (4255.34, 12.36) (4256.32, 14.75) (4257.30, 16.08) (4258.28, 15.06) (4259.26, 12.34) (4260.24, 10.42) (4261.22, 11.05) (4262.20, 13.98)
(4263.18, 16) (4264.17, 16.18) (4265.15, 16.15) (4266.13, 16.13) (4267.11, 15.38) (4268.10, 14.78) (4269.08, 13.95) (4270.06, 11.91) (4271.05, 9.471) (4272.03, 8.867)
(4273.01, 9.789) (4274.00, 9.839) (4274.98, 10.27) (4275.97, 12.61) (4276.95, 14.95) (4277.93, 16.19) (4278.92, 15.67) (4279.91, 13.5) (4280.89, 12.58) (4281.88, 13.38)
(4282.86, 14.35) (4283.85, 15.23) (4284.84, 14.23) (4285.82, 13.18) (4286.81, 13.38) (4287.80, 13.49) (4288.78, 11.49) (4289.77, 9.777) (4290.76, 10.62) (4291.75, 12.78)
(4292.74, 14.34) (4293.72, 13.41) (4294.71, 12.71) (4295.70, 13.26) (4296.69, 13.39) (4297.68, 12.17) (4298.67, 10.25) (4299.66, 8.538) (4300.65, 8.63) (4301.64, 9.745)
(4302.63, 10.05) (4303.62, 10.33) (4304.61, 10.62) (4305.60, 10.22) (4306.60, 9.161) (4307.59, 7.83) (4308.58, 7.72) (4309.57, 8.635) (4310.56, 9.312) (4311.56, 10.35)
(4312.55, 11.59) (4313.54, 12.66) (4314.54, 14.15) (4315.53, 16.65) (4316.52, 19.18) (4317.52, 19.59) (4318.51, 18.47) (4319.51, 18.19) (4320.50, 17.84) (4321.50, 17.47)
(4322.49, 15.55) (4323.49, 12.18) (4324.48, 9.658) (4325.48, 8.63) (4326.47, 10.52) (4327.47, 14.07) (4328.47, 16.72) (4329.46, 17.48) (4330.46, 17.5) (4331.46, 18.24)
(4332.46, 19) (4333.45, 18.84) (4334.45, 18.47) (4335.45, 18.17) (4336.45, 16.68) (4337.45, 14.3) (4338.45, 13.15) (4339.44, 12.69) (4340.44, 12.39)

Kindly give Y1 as 0.0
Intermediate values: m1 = 0.72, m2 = 0.8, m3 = 0.8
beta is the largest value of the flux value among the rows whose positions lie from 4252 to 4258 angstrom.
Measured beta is 16.08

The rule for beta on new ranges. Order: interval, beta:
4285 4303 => 14.34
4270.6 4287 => 16.19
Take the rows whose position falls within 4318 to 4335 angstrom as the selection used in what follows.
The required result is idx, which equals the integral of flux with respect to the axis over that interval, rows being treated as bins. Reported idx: 269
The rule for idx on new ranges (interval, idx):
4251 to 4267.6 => 232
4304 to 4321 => 222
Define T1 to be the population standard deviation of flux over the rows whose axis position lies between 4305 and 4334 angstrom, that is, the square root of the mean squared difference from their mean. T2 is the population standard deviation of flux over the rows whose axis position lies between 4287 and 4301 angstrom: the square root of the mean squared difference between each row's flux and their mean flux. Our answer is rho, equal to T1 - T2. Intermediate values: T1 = 4.1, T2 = 1.8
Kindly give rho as 2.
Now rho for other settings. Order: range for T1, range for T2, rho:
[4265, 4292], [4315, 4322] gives 1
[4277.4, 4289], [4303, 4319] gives -3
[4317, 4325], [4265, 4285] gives 1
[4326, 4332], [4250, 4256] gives 2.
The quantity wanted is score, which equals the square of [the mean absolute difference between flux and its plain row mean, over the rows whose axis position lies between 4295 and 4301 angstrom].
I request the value 3.6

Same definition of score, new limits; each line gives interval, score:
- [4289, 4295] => 1.9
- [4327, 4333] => 1.4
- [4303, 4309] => 1.2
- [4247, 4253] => 0.9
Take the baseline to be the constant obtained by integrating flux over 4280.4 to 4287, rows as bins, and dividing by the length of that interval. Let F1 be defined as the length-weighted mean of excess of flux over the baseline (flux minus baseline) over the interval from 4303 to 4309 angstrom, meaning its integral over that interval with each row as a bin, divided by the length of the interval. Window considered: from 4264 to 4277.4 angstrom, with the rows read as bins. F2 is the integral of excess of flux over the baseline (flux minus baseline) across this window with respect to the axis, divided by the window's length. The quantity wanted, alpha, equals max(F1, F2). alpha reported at -1.0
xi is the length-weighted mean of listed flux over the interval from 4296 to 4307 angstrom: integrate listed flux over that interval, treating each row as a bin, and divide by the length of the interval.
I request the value 10.3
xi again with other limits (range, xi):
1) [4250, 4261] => 13.0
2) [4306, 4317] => 11.5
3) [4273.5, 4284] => 13.4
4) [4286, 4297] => 12.6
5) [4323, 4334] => 14.8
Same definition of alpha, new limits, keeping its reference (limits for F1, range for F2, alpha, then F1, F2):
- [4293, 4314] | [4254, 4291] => -0.6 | -3.2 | -0.6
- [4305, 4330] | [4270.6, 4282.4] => -0.4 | -0.4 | -1.5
